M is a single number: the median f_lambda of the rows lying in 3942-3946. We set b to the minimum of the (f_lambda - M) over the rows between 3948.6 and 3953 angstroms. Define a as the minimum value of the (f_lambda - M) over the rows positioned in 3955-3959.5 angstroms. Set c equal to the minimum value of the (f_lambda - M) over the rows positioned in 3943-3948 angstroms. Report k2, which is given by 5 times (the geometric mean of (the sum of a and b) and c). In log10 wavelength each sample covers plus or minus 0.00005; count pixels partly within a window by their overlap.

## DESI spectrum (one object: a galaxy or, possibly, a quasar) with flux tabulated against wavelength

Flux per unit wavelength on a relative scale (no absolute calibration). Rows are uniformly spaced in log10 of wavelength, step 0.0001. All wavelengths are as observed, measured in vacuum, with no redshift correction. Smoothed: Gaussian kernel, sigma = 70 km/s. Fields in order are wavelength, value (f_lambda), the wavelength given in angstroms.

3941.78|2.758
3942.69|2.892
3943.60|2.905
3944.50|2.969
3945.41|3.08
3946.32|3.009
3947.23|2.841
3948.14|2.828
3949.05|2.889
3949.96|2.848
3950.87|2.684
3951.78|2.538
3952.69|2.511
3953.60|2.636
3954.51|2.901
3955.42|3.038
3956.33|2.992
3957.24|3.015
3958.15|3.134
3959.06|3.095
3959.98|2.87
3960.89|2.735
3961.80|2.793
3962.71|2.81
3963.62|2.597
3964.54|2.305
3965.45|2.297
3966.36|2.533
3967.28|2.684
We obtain 0.9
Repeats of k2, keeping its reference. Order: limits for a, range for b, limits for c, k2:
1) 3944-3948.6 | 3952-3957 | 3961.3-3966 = 2.9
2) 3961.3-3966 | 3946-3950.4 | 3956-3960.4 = 1.1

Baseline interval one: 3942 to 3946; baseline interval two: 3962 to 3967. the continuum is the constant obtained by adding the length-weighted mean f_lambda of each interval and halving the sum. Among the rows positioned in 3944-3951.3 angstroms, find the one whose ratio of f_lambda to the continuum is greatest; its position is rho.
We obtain 3945.41 angstroms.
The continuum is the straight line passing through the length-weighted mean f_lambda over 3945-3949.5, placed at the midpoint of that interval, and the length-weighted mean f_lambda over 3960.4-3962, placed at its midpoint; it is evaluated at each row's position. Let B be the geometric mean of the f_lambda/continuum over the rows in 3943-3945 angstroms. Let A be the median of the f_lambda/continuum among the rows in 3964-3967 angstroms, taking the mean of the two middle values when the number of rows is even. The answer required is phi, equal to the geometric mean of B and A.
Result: 0.92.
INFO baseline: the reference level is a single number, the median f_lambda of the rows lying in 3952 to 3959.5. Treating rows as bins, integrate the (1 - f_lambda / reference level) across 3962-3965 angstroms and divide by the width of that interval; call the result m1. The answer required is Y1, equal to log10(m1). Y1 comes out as -0.9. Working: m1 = 0.14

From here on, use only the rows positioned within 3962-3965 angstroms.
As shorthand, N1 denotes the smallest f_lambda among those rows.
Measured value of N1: 2.305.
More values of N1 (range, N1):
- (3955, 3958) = 2.992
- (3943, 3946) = 2.905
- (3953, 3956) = 2.636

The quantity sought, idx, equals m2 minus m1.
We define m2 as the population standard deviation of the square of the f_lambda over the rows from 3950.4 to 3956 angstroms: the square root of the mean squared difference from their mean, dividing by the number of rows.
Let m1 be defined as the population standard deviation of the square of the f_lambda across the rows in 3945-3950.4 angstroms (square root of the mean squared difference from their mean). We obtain 0.5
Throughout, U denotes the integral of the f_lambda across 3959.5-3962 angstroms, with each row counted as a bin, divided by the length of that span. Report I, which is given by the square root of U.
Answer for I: 1.67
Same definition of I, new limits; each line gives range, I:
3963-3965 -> 1.57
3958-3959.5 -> 1.76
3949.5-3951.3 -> 1.66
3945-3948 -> 1.72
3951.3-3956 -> 1.65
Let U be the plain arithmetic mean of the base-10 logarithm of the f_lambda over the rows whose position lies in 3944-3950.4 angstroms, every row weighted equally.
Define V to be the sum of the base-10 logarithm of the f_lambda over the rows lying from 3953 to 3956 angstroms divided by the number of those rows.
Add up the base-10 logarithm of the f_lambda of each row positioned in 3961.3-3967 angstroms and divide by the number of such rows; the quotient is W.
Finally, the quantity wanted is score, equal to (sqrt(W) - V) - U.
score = -0.28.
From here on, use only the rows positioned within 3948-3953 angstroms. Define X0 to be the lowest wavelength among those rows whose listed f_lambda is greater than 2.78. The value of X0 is 3948.14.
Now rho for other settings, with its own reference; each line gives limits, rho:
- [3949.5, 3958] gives 3955.42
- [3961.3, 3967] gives 3962.71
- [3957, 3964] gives 3958.15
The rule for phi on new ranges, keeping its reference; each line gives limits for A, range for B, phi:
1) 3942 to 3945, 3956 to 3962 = 1.02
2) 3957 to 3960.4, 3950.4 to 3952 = 0.99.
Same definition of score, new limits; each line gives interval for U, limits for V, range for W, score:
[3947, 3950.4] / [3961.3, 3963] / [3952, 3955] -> -0.25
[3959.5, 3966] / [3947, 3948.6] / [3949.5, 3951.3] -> -0.21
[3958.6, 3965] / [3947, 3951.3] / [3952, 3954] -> -0.25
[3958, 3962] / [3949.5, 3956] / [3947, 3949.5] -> -0.23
